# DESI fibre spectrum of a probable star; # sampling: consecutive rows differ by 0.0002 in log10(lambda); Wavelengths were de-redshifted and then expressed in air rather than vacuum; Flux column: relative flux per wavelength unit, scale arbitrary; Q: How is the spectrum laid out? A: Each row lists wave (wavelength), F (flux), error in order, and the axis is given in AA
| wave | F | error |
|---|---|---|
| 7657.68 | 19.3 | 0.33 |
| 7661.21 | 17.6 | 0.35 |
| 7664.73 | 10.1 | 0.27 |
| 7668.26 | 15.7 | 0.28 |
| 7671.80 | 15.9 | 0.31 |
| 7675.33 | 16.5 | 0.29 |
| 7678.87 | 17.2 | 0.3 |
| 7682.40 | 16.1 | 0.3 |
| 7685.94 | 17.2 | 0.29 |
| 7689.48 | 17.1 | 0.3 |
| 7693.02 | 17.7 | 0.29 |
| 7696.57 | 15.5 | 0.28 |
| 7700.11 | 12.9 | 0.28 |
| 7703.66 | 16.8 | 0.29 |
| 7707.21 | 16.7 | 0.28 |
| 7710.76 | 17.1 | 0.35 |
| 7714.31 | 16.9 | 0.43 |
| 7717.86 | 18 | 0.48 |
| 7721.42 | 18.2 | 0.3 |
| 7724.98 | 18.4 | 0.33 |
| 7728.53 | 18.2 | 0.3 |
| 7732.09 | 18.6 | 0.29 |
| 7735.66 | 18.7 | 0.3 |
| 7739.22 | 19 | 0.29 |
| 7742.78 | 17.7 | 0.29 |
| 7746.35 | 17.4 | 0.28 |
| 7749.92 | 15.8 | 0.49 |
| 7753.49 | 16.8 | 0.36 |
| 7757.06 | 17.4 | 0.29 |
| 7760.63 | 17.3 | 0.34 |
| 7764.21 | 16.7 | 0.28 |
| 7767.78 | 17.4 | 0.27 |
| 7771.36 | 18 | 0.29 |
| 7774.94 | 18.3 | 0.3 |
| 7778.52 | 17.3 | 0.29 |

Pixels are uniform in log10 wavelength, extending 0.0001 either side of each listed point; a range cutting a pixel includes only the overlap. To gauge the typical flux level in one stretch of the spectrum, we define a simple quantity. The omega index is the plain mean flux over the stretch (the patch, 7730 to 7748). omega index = 18.3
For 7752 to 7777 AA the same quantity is 17.4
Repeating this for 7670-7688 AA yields 16.6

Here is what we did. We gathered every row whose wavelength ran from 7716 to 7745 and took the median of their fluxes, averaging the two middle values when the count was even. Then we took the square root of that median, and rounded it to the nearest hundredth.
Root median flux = 4.28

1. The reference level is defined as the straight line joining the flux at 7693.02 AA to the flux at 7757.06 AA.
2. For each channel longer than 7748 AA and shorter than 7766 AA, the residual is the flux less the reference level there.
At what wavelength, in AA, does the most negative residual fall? 7749.92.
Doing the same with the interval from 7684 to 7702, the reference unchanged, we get 7700.11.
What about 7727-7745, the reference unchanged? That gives 7742.78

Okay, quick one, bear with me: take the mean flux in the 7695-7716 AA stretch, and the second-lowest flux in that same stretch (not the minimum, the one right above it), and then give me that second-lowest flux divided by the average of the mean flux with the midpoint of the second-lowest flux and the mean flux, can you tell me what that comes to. 0.977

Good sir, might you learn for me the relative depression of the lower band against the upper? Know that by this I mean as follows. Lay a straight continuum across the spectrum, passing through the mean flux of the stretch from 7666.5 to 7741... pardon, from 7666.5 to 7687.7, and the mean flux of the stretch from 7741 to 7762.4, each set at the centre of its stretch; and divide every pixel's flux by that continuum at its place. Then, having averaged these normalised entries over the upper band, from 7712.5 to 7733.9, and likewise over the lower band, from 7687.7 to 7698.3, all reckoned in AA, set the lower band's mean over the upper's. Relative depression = 0.94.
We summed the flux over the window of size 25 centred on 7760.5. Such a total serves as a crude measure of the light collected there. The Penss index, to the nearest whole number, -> 119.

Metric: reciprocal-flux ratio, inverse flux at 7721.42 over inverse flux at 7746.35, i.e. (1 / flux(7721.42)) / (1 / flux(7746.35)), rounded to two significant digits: 0.96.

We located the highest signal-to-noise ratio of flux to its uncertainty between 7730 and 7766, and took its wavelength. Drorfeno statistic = 7739.22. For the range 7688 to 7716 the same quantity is 7693.02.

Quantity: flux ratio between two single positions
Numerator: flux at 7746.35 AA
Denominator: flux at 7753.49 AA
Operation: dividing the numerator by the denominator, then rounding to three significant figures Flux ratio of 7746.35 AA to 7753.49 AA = 1.04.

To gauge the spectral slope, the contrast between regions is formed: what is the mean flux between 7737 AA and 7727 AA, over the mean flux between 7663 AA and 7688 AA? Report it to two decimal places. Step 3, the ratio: 1.19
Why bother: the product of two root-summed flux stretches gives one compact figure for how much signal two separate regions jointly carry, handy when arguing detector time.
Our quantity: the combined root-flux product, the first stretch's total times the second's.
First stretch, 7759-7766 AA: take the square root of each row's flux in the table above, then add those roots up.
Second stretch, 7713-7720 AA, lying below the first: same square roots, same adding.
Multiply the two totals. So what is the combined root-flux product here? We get 68.9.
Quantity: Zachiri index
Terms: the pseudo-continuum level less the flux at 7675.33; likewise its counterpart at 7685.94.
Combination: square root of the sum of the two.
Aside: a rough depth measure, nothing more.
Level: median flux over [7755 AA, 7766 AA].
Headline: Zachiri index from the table 0.9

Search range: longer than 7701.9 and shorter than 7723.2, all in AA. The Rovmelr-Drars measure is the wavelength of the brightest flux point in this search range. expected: 7721.42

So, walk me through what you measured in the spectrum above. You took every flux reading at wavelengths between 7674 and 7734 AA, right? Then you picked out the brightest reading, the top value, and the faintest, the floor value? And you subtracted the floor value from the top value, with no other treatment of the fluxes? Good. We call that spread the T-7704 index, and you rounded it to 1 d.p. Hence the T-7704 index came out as 5.7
